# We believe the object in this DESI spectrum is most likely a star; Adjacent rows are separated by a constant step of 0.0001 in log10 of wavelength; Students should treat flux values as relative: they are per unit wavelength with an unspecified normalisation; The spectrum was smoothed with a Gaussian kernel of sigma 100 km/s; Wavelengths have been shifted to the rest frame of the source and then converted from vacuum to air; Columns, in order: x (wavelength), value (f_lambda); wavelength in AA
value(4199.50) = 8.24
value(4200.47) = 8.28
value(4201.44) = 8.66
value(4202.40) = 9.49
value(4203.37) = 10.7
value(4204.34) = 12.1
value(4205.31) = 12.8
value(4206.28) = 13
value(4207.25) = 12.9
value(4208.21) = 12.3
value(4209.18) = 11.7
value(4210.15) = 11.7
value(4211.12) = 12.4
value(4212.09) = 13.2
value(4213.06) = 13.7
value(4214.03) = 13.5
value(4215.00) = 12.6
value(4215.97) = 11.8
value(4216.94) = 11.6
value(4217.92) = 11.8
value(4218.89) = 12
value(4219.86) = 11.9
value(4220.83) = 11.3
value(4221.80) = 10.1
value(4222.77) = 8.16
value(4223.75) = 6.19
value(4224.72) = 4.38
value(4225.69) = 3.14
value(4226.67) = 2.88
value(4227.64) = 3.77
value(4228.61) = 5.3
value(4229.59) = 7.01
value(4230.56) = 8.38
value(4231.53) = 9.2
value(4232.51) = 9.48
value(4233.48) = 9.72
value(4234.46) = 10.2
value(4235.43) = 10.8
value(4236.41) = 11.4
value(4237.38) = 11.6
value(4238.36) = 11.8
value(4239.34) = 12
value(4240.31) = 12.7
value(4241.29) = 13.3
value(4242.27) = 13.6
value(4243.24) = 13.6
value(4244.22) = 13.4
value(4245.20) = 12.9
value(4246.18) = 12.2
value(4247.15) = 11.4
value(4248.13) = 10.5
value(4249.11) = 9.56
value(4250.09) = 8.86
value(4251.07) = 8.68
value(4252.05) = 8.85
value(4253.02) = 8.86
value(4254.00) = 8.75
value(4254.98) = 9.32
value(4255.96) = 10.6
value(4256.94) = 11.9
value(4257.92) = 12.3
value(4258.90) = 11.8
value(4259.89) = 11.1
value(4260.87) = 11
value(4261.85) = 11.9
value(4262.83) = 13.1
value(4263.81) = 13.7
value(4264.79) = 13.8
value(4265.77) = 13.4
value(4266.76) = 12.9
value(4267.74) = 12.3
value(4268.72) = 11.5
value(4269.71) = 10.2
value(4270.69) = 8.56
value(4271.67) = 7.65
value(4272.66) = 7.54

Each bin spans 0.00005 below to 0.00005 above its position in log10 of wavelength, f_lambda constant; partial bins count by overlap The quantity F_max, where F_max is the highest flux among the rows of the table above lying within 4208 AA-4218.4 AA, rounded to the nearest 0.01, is 13.70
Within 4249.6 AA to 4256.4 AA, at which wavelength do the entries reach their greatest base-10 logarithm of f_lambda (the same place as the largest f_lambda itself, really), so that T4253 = 4255.96 AA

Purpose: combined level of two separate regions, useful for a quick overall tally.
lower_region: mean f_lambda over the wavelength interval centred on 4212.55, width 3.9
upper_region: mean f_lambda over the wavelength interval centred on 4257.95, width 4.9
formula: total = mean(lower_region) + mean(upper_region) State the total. 24.7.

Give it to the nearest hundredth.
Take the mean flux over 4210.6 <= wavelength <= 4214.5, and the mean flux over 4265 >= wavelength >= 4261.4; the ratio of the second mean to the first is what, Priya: 0.99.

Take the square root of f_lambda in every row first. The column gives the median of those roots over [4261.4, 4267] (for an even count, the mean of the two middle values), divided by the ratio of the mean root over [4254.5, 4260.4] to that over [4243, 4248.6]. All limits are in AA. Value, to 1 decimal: 3.8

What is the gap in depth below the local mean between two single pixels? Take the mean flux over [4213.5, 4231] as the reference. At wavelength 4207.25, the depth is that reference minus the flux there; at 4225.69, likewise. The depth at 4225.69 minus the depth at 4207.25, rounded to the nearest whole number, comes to 10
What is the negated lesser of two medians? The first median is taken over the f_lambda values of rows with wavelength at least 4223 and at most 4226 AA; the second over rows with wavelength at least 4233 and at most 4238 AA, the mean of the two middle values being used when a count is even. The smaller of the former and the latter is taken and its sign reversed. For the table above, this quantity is -4.4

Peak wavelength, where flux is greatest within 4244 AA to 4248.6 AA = 4244.22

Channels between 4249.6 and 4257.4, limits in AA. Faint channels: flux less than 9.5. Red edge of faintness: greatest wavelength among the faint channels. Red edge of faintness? 4254.98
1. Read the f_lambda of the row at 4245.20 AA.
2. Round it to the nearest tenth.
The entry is 12.9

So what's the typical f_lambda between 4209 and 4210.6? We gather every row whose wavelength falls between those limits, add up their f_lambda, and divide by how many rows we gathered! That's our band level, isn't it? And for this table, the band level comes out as 11.7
